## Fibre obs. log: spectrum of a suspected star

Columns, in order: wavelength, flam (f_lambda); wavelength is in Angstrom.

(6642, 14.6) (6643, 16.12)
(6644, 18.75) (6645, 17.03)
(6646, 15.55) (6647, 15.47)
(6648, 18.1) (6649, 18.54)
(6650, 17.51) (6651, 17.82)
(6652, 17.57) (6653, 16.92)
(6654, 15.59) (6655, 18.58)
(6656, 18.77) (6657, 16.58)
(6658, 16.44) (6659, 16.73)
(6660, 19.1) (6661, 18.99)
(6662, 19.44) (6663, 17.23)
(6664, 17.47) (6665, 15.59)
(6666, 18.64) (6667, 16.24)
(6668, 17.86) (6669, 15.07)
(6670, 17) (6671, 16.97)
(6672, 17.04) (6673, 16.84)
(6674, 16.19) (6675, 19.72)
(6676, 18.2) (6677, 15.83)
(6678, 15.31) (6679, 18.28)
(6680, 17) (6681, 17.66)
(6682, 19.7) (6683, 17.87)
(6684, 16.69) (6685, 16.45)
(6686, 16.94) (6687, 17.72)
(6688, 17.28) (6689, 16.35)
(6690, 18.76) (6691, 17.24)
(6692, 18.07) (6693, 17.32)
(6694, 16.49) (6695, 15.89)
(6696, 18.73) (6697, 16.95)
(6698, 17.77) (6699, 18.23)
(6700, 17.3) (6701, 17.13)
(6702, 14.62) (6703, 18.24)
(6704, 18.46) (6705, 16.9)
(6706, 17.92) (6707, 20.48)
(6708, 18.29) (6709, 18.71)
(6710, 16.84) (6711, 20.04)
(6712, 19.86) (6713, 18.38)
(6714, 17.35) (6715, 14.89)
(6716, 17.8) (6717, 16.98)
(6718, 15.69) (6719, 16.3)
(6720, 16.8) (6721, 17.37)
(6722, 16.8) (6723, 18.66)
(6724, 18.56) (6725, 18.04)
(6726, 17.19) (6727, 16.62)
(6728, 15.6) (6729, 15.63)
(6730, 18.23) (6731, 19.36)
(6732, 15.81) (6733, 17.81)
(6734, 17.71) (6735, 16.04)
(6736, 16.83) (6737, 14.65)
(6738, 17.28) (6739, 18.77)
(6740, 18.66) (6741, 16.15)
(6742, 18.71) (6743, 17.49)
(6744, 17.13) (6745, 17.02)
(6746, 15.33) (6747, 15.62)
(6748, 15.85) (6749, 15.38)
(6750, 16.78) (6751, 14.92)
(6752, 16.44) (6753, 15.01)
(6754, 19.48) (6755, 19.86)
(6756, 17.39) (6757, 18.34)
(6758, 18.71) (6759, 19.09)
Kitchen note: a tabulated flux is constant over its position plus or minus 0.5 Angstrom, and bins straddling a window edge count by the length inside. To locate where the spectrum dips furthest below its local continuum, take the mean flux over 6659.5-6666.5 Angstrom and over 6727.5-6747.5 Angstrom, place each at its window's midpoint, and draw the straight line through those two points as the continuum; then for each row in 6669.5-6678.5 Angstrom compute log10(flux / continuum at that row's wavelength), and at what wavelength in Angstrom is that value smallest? 6678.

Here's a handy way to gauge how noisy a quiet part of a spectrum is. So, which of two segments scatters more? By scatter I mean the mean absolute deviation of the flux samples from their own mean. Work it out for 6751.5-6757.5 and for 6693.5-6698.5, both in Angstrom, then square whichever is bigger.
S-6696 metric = 2.2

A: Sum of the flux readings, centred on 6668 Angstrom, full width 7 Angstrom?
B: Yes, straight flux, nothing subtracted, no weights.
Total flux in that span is 117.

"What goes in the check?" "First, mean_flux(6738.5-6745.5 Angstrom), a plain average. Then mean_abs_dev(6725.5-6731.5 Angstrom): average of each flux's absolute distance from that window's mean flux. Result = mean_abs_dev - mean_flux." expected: -16.5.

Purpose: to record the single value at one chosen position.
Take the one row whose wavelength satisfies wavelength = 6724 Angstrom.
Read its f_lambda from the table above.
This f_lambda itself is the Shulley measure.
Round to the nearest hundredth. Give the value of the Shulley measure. 18.56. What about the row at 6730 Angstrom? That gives 18.23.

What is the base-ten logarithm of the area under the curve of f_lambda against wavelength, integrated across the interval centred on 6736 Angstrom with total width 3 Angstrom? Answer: 1.68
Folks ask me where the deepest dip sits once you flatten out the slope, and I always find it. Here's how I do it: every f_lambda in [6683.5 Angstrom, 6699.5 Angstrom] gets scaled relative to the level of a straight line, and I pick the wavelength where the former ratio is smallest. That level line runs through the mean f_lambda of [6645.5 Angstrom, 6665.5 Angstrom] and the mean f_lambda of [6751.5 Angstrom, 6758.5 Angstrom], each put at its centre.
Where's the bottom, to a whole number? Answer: 6695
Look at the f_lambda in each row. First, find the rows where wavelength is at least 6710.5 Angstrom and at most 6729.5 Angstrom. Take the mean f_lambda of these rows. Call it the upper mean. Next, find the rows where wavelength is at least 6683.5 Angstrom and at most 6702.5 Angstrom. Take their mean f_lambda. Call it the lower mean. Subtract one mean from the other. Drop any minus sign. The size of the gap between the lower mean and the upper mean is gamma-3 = 0.14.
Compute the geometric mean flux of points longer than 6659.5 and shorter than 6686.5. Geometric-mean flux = 17.3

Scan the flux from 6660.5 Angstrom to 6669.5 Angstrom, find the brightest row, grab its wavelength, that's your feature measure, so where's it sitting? 6662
